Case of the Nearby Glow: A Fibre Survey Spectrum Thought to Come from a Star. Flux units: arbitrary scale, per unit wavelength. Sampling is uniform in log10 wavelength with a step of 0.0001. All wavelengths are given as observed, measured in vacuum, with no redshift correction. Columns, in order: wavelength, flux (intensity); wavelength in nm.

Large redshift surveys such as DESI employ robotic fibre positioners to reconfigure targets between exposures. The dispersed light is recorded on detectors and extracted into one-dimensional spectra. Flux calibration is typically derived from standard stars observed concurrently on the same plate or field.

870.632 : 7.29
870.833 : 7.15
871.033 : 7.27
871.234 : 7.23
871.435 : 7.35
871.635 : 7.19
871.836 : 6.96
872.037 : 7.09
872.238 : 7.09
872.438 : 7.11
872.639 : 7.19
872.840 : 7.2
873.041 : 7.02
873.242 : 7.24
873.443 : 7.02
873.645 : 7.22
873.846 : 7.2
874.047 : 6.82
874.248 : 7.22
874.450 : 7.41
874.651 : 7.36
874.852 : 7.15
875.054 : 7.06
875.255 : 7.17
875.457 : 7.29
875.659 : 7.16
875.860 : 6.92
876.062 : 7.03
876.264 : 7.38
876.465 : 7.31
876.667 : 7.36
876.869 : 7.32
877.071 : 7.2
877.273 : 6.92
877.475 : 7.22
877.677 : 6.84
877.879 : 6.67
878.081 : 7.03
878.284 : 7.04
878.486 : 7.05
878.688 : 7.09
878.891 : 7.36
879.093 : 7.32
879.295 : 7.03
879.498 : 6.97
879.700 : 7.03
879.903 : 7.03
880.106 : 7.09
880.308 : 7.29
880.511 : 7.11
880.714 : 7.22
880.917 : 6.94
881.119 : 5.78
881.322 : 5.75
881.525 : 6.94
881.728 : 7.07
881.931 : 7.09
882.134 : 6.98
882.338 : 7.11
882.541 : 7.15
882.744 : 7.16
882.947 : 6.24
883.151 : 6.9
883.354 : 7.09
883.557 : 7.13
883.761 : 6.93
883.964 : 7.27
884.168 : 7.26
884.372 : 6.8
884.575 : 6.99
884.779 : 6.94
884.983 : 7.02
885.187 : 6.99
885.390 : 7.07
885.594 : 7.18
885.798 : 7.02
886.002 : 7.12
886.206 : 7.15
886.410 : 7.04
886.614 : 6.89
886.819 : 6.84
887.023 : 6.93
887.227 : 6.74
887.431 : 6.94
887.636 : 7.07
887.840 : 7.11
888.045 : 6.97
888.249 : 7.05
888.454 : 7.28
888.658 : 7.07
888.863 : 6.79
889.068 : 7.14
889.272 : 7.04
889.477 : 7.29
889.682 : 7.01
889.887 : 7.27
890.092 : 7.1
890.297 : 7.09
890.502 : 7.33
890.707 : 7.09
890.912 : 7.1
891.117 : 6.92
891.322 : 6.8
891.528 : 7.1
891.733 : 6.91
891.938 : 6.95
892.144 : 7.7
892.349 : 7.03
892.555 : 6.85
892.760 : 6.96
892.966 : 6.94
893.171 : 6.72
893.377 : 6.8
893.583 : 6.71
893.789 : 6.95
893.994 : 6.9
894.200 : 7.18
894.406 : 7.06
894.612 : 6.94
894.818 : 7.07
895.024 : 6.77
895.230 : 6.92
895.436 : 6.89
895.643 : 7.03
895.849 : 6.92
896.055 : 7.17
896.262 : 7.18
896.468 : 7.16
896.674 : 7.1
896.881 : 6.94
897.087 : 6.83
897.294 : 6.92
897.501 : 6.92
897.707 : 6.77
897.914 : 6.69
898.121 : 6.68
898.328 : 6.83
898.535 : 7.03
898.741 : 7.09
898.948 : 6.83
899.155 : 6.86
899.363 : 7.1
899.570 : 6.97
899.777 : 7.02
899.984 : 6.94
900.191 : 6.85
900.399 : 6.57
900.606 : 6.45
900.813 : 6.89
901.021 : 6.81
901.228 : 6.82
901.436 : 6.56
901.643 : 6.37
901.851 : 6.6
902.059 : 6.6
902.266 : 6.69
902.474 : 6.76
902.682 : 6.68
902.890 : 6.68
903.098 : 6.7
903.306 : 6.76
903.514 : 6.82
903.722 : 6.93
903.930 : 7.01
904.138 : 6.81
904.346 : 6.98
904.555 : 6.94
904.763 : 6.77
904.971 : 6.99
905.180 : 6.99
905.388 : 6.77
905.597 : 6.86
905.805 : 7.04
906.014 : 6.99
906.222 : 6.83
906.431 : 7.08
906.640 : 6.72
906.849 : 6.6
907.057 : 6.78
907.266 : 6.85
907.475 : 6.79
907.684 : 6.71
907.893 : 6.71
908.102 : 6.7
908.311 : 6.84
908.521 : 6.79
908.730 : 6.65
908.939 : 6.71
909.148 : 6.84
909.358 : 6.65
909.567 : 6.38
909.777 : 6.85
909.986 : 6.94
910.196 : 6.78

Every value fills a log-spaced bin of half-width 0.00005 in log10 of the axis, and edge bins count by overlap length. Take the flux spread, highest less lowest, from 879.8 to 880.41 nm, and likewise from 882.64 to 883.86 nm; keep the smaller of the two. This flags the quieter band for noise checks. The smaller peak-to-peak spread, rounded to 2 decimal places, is 0.26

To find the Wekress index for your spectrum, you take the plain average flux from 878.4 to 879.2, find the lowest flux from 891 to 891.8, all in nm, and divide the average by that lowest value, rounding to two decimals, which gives 1.06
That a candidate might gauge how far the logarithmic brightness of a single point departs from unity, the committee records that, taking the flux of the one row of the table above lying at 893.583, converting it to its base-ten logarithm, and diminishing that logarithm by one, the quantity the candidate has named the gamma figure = -0.173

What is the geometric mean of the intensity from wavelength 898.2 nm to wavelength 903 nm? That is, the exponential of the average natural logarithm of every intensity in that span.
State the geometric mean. 6.78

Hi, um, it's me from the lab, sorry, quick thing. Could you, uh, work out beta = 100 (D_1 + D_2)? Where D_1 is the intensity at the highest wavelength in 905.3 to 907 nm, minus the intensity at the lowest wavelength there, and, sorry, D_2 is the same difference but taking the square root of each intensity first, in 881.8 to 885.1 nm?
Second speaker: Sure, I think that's -18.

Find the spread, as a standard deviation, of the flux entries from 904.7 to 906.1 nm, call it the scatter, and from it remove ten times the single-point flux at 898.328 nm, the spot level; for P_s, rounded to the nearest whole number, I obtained -68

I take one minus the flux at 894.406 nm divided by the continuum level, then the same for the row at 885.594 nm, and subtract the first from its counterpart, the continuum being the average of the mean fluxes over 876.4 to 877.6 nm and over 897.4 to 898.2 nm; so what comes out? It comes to -0.017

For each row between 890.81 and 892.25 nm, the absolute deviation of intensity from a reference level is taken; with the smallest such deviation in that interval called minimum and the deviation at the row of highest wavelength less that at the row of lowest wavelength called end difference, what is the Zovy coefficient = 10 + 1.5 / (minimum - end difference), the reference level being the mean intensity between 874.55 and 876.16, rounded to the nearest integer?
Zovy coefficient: 7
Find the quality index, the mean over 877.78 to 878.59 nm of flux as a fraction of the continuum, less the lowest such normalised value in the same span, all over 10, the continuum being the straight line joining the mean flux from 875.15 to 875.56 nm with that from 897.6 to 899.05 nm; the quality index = 0.0039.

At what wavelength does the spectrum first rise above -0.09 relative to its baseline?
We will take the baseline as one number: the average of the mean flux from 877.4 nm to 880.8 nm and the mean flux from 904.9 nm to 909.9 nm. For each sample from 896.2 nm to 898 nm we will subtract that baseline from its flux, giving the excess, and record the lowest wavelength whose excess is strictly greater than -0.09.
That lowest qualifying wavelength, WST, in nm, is 896.262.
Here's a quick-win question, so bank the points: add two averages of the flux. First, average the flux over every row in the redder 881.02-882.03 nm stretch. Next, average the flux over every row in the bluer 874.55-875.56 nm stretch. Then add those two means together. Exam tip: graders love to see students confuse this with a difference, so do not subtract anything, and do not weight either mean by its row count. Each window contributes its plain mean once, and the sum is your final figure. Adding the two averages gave 13.7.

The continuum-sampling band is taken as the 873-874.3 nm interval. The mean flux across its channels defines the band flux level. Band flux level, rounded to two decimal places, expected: 7.11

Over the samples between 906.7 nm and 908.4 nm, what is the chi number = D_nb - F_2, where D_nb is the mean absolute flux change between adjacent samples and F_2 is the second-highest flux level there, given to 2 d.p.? -6.76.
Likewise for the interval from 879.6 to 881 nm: -7.08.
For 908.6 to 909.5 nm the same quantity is -6.58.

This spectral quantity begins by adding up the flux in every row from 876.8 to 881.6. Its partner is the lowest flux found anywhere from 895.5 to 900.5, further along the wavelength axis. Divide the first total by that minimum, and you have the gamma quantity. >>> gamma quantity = 25.5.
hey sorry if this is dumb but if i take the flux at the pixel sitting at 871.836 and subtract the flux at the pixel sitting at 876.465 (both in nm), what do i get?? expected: -0.35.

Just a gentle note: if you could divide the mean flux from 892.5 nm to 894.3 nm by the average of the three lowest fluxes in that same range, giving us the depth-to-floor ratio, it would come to 1.02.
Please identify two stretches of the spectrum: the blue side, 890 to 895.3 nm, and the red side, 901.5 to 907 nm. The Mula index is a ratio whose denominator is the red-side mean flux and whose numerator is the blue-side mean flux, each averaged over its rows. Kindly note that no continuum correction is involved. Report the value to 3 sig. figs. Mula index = 1.03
